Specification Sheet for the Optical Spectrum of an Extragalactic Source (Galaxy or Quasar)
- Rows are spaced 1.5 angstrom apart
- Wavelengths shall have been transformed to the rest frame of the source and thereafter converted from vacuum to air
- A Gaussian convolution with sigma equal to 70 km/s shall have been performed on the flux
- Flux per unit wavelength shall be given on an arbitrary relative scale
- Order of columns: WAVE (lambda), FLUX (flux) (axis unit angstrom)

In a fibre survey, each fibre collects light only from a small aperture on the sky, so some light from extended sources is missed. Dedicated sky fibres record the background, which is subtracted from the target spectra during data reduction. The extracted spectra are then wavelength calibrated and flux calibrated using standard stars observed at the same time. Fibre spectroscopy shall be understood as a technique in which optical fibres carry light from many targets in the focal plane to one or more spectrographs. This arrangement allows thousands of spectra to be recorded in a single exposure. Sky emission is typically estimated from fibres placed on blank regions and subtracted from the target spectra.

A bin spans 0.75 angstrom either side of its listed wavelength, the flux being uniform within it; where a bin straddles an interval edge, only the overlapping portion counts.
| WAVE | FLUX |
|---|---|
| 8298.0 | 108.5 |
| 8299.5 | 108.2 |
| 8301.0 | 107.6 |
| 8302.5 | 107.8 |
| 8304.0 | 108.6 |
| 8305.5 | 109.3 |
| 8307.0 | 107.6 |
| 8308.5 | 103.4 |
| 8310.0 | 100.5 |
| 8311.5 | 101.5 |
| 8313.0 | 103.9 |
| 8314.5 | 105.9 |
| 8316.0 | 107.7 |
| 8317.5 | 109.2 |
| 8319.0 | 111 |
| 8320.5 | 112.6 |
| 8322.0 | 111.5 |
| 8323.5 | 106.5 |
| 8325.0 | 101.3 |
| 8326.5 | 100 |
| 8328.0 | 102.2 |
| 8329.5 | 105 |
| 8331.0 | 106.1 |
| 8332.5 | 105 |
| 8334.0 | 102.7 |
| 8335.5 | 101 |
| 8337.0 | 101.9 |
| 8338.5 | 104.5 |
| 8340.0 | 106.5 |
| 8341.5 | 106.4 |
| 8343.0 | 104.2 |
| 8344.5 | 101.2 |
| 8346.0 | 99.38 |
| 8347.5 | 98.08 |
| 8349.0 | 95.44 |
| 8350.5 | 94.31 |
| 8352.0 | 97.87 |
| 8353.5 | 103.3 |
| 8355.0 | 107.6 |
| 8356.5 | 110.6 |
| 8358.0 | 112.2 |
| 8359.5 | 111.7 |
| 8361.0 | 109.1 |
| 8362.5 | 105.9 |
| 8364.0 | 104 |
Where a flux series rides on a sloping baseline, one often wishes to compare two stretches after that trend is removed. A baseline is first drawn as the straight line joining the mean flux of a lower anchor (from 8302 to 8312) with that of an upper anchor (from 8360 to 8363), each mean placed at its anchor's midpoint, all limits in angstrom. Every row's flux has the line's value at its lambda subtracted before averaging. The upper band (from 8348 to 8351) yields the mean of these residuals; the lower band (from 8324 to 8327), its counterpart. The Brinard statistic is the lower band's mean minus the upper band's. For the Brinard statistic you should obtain 7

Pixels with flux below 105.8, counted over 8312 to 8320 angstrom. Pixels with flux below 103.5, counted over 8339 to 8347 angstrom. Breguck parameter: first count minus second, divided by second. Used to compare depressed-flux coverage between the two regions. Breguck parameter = -0.50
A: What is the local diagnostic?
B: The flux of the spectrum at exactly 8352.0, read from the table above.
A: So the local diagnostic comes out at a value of 97.87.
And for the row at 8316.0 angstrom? 107.7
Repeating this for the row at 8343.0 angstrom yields 104.2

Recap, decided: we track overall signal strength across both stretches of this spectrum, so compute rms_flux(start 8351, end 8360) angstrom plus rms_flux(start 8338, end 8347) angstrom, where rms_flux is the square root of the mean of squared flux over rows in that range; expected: 211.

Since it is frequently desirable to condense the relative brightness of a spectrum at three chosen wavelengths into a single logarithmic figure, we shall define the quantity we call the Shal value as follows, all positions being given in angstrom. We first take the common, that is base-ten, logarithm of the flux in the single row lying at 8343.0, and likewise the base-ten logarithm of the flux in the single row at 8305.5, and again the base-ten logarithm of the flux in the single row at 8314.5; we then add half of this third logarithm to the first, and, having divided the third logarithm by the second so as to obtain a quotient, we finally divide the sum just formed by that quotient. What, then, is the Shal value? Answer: 3.05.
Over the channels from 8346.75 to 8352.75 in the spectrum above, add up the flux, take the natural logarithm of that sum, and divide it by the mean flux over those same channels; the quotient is 0.0618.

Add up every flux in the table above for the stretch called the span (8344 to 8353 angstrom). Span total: 586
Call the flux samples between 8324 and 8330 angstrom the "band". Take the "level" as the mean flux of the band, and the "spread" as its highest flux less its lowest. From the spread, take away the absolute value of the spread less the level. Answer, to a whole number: -92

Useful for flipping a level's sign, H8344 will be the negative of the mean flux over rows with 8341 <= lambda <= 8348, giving -102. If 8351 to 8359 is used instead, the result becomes -106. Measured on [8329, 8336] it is -104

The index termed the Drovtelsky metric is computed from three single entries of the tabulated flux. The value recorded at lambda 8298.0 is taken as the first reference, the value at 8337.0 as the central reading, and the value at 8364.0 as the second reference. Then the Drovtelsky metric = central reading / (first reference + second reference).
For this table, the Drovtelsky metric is 0.480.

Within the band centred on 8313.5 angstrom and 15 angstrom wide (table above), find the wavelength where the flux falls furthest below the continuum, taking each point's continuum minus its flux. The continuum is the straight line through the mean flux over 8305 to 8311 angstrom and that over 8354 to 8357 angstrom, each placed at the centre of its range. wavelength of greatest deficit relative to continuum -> 8310.0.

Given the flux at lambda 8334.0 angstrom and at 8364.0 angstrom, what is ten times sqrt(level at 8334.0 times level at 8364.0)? 1033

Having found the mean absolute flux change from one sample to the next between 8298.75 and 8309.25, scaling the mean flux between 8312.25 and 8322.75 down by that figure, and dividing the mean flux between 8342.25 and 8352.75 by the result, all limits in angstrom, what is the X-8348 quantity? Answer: 1.24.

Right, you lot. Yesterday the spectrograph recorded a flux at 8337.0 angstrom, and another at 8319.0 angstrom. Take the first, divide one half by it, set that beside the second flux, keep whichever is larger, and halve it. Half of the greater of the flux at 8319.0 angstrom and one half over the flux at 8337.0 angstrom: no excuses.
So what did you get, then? 55.5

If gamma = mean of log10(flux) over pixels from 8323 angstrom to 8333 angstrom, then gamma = 2.02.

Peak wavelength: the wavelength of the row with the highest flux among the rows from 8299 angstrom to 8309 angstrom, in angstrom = 8305.5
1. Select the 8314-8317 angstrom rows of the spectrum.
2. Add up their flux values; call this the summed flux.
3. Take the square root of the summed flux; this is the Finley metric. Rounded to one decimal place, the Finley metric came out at 14.6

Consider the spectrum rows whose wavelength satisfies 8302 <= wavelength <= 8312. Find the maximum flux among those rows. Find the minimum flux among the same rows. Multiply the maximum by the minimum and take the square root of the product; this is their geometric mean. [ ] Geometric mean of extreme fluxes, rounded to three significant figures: 105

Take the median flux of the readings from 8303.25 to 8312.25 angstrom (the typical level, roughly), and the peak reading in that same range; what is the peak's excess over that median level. 3.8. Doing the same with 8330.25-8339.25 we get 2.5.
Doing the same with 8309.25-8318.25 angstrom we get 4.3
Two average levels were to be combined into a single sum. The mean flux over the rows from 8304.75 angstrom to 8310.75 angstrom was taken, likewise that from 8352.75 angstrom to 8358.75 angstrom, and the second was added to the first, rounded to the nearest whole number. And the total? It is 214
